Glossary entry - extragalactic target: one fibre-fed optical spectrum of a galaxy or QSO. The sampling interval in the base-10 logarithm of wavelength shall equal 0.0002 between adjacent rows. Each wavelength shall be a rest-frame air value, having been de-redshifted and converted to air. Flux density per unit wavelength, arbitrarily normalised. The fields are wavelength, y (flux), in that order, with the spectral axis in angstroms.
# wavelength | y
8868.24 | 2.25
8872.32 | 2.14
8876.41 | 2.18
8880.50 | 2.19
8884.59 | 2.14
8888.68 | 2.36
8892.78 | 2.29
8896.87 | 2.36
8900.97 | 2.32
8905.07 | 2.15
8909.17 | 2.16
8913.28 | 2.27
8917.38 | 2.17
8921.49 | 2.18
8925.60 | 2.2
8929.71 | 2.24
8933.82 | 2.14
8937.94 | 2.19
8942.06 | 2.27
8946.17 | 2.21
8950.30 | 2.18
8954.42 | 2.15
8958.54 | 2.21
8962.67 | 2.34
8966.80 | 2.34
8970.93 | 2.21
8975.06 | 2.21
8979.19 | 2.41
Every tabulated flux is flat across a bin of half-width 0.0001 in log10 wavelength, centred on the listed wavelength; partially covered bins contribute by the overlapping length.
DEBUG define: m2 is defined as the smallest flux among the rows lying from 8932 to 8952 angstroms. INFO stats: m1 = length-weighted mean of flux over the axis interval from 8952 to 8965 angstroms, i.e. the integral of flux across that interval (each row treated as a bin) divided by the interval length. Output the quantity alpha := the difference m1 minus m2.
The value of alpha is 0.094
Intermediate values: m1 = 2.23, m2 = 2.14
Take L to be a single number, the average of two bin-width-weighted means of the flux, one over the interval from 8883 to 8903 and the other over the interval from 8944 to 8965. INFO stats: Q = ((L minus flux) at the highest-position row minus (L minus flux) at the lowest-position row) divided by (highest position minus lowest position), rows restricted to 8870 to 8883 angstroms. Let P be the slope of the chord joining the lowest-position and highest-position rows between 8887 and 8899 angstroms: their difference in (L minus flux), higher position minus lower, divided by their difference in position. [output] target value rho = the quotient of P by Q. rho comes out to 0.0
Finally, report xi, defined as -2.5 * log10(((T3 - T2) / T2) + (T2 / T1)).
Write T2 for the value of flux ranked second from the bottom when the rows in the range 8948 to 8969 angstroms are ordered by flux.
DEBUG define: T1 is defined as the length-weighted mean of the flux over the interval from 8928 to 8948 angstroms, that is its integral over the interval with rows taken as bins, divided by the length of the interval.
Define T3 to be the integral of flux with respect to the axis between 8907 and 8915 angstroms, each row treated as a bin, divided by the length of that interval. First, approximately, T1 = 2.21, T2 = 2.18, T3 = 2.21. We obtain 0.000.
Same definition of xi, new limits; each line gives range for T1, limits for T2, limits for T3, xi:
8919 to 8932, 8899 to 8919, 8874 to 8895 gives -0.014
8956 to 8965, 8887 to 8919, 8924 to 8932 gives 0.023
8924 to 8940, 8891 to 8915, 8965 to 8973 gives -0.040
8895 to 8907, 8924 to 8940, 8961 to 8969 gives -0.031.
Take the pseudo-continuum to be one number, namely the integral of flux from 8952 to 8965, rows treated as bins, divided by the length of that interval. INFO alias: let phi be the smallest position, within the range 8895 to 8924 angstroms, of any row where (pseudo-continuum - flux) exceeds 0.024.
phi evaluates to 8905.07 angstroms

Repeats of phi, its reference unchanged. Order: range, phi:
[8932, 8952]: 8933.82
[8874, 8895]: 8876.41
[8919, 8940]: 8921.49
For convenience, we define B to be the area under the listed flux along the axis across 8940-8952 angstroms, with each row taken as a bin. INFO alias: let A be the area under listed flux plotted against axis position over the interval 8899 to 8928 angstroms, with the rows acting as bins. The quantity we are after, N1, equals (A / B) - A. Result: -62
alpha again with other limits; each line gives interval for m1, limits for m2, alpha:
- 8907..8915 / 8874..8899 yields 0.071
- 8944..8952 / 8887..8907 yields 0.047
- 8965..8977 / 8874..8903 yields 0.112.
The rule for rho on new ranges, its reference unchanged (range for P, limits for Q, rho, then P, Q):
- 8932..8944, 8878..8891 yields 0.8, -0.016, -0.021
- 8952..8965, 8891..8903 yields 6.3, -0.023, -0.004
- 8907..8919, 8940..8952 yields -0.1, -0.001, 0.011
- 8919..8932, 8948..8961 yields 2.0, -0.007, -0.004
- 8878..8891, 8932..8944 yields 1.3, -0.021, -0.016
